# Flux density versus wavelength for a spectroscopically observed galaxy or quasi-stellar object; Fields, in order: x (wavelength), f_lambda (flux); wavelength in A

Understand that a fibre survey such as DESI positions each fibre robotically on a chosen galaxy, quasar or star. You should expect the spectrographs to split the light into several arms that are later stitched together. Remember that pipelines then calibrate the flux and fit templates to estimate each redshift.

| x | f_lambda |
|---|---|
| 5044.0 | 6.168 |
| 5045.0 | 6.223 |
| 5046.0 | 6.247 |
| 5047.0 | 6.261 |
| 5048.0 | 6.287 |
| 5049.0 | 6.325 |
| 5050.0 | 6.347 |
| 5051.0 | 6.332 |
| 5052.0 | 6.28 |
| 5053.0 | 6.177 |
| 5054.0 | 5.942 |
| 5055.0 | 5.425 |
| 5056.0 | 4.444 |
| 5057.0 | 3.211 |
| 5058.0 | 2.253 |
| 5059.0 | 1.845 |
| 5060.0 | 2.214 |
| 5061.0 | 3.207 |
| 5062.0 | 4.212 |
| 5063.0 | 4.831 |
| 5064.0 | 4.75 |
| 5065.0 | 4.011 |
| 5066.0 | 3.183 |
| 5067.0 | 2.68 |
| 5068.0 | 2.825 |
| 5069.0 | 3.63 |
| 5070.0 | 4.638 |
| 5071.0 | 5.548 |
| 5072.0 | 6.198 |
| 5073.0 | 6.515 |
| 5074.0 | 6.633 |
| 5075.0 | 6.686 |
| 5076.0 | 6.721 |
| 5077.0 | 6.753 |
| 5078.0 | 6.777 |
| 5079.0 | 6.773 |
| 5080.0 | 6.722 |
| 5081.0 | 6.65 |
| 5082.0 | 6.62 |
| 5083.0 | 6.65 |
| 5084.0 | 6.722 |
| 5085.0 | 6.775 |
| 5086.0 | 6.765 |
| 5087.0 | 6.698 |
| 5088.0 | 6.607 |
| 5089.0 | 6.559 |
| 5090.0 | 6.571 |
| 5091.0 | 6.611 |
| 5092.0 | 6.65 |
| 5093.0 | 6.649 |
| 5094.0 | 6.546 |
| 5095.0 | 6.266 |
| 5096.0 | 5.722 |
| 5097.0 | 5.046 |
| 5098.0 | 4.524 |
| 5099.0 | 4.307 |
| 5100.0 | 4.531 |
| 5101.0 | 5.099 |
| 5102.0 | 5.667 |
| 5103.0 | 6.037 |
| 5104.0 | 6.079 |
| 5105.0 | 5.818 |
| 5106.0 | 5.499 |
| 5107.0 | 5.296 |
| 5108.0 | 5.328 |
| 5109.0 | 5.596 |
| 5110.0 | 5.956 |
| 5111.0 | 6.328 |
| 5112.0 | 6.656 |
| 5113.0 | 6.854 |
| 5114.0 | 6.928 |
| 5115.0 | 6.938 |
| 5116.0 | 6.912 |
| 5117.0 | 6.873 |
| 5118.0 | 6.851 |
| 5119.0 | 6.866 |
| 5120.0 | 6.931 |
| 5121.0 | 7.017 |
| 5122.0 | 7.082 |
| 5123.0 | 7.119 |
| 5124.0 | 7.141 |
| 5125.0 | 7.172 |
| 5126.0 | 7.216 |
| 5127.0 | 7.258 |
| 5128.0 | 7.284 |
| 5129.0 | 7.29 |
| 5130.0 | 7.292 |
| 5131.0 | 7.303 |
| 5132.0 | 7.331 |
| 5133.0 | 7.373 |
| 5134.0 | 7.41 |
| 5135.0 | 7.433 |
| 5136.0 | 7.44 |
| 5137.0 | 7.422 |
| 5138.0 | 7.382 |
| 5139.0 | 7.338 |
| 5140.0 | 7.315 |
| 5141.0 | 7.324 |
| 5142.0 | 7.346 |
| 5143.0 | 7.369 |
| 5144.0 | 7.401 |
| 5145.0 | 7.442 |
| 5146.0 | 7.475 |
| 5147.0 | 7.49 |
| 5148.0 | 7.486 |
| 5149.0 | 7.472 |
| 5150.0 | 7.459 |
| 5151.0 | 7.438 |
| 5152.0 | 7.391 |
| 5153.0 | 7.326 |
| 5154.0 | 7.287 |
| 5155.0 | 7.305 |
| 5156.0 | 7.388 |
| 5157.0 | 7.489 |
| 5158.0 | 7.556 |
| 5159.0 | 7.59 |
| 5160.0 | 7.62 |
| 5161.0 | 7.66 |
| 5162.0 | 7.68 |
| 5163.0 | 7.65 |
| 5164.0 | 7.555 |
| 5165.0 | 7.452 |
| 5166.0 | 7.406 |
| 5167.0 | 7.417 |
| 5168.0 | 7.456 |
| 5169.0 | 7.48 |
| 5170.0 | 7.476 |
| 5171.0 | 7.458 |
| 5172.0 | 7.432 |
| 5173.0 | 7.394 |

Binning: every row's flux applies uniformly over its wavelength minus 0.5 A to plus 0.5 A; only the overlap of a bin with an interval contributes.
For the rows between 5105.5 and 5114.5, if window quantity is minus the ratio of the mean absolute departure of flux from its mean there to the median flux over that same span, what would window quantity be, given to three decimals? -0.096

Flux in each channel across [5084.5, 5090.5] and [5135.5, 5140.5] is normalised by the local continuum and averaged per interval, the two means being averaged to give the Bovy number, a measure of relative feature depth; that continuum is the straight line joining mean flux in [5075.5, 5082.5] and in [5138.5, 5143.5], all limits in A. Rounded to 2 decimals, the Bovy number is 0.99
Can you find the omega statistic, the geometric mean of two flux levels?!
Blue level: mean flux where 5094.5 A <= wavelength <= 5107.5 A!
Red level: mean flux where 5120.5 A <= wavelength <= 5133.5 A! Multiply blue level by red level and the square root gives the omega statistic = 6.2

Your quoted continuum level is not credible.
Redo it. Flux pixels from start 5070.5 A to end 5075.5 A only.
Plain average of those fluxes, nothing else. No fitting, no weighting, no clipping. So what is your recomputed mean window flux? 6.3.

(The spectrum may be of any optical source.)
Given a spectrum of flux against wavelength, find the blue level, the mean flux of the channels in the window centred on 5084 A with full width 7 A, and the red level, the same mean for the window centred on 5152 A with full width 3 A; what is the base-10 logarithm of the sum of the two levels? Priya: 1.15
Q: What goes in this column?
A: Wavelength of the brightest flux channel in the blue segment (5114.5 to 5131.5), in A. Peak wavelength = 5131.0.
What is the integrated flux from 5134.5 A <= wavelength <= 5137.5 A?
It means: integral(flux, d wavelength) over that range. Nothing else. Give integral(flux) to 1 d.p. 22.3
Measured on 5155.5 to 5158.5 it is 22.4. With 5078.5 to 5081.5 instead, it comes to 20.1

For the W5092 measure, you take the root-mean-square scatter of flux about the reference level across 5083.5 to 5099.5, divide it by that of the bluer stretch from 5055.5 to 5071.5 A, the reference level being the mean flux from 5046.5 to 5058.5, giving 0.5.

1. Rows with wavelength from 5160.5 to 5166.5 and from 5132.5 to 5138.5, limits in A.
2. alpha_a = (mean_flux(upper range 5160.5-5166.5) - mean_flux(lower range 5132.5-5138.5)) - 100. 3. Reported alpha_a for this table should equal -99.8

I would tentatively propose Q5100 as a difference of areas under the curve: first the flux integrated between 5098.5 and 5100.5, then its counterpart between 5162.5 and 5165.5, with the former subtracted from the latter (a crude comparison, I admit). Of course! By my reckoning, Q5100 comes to 14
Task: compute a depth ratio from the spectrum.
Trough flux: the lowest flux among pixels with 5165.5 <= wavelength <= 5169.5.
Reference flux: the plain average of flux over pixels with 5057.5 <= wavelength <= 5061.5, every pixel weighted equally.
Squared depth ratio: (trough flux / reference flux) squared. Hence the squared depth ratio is 9.7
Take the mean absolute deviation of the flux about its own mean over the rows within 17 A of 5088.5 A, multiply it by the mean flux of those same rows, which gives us 3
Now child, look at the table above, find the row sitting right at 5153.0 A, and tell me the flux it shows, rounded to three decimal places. 7.326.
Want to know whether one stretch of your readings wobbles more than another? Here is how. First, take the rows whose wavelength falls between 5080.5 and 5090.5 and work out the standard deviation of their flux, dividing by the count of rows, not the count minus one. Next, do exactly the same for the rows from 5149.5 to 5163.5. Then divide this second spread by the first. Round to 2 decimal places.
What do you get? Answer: 1.84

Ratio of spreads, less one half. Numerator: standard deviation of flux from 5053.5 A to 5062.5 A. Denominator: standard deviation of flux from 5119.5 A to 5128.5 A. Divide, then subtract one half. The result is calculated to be 12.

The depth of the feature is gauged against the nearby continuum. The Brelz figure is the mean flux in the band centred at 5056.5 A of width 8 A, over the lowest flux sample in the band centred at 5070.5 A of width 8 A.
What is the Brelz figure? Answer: 1.47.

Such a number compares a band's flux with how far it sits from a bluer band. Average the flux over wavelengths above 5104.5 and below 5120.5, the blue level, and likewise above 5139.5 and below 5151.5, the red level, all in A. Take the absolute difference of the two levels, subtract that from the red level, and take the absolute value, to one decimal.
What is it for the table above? 6.4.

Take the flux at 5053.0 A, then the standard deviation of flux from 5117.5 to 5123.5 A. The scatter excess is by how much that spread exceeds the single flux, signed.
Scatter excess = -6.1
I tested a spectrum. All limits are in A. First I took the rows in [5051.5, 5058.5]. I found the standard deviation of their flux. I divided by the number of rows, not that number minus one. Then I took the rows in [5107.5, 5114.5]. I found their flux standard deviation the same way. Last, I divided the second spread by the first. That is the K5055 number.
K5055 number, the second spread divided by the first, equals 0.40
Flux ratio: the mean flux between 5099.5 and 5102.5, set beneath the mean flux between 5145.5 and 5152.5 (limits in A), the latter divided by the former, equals 1.46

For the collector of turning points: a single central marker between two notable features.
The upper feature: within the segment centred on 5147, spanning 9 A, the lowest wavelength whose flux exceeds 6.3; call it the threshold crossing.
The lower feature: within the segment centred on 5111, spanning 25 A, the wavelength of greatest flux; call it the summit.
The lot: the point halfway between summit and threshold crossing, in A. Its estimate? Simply 5133.0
